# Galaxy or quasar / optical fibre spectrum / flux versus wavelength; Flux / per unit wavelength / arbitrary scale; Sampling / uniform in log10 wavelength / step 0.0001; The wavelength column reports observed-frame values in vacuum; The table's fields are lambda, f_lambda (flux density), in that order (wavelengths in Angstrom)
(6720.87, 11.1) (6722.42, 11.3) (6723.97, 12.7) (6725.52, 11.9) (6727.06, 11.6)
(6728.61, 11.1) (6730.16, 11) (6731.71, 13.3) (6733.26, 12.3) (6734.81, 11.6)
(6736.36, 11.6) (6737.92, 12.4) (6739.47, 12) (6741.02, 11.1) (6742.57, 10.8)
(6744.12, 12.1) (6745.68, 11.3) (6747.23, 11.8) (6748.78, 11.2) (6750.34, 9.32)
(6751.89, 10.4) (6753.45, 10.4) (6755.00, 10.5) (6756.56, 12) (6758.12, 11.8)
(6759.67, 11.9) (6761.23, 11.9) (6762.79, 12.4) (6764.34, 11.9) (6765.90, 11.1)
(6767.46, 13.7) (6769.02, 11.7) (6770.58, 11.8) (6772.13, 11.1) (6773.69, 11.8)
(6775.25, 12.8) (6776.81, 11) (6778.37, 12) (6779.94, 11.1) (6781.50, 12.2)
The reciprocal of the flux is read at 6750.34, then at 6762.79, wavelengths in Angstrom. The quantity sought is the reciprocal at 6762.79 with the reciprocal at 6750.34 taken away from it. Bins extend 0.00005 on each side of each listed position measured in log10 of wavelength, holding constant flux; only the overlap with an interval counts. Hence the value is -0.027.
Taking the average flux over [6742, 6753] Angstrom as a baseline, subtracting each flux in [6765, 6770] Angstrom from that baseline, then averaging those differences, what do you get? -1.2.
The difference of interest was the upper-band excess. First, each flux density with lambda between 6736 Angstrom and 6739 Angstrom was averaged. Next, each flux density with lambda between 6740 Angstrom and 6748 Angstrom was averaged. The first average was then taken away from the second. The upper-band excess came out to -0.58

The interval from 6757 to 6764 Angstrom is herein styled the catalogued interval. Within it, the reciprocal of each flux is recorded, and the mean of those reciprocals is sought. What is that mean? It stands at 0.0834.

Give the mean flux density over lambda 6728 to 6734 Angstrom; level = 11.9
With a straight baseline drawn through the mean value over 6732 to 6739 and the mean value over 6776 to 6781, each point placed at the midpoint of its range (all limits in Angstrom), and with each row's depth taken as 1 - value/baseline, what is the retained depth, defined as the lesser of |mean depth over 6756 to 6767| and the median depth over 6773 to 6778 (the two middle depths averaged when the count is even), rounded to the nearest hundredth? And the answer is -0.03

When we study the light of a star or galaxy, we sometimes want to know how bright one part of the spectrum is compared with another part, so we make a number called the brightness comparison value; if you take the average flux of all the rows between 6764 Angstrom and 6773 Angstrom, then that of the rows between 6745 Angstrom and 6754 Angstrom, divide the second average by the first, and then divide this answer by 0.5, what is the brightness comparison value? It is 1.81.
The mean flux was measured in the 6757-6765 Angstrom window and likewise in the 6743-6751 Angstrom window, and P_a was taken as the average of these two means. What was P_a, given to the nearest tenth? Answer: 11.6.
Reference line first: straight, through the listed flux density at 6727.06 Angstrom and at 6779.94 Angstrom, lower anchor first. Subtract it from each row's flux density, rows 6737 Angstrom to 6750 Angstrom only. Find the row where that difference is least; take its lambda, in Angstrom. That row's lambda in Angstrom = 6742.57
